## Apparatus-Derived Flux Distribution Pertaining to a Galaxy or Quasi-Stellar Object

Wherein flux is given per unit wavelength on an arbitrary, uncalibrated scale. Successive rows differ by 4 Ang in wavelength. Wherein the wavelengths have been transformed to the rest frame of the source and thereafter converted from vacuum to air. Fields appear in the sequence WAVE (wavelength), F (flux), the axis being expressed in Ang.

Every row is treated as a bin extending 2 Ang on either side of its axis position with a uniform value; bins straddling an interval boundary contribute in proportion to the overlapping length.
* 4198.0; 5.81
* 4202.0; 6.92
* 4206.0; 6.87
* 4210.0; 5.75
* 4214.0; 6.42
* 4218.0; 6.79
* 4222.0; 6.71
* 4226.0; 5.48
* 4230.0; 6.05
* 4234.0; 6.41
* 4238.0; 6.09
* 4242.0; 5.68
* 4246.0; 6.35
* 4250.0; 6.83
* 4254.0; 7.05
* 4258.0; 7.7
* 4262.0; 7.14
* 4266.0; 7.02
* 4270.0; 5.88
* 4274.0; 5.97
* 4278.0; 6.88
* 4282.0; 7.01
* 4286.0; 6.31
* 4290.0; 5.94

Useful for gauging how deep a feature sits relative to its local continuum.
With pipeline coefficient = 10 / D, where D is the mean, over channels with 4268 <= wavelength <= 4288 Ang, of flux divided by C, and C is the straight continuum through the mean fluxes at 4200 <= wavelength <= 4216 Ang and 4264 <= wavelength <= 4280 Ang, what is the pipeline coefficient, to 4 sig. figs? 10.03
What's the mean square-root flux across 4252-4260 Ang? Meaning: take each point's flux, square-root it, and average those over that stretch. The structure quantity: 2.72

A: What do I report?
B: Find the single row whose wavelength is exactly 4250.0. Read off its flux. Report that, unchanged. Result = 6.83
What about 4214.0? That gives 6.42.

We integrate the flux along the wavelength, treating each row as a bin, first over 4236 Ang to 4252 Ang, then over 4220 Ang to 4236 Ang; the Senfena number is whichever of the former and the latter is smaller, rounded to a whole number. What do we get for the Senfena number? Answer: 99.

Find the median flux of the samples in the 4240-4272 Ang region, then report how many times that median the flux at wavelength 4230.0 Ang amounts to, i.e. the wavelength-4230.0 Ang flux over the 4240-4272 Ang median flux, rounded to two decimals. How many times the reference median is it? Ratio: 0.87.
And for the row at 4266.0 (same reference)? 1.01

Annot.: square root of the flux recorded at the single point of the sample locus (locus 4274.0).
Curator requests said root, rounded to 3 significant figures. 2.44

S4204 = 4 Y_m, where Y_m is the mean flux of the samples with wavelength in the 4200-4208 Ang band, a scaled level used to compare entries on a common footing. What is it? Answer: 27.6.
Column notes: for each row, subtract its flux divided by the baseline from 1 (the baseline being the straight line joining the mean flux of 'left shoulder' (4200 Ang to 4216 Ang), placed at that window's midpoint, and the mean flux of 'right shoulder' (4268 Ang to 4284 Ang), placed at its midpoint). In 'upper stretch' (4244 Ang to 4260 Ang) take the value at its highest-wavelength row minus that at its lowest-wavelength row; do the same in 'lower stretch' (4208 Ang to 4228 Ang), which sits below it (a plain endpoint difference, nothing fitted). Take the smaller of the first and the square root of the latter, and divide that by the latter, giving -5.3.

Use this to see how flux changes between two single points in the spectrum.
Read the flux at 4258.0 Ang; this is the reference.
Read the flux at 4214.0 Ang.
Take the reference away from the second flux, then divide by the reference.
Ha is -0.166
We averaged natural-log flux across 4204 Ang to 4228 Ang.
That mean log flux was 1.843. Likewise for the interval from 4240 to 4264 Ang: 1.911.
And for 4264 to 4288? 1.871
